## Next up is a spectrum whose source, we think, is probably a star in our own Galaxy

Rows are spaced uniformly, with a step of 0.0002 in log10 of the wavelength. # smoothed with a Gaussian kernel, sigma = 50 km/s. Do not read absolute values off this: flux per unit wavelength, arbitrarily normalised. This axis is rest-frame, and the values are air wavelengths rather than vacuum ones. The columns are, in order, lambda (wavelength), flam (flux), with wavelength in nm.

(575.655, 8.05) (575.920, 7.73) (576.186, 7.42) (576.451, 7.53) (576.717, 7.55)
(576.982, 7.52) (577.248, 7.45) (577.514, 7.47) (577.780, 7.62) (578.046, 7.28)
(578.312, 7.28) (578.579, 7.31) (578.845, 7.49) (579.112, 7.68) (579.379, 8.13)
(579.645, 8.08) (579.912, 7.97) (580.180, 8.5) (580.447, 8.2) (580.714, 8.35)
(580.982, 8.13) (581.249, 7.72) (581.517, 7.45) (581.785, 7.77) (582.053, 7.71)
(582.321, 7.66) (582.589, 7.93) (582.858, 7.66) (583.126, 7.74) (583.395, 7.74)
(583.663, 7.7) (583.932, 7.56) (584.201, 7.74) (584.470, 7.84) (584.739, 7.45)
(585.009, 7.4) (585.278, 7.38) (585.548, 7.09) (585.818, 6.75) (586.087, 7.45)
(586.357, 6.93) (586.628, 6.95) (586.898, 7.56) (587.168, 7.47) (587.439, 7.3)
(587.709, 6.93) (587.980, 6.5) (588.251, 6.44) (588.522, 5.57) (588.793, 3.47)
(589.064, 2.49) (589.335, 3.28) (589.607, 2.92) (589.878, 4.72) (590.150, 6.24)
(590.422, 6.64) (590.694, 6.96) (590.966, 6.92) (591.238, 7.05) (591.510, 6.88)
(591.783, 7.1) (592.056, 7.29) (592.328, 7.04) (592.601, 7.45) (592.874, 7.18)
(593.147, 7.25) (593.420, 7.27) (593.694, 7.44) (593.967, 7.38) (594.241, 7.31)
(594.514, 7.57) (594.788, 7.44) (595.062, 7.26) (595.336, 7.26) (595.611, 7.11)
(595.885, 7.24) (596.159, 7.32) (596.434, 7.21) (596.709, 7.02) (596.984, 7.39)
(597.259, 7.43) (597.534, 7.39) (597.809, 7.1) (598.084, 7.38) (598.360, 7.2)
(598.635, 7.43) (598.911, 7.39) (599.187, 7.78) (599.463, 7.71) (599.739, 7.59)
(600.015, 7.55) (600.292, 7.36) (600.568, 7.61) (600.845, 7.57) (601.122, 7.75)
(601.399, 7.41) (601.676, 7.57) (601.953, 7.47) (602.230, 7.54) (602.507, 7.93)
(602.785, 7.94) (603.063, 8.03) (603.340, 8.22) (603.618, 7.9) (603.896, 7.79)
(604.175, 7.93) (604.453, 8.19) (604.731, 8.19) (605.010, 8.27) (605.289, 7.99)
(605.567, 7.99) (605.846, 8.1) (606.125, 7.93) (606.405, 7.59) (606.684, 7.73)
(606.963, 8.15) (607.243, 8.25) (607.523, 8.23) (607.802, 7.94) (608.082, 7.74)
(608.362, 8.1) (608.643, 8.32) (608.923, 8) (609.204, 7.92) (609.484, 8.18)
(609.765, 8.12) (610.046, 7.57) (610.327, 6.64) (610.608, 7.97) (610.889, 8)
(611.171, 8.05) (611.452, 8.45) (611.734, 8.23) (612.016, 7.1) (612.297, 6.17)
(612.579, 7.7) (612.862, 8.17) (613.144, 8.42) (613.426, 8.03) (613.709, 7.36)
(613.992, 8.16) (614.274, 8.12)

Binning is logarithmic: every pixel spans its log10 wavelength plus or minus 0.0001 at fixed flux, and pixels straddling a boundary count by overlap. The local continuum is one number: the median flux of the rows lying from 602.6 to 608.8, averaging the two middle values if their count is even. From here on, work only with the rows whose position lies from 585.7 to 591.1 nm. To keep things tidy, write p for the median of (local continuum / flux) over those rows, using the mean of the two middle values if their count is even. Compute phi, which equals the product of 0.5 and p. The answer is 0.60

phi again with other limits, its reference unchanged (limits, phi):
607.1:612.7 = 0.50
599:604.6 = 0.52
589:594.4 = 0.57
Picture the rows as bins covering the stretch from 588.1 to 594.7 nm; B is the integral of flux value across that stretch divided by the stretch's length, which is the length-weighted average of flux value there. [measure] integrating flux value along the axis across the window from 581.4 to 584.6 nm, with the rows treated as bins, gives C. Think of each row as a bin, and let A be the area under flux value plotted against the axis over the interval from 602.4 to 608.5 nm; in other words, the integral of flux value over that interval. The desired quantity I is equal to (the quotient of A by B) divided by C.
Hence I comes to 0.32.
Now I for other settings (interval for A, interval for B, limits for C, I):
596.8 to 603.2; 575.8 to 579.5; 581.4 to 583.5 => 0.40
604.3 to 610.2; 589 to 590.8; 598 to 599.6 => 0.82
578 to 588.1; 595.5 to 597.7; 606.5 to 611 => 0.30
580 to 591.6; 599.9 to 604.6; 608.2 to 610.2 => 0.64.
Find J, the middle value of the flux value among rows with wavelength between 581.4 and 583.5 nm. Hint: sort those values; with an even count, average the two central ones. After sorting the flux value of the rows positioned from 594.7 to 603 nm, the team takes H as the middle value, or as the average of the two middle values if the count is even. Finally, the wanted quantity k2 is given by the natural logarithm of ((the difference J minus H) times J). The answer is 0.9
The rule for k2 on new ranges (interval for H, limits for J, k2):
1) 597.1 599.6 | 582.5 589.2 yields -2.6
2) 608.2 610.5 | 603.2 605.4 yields -1.1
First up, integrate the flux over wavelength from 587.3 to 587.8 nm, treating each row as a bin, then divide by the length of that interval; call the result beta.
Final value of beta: 7.1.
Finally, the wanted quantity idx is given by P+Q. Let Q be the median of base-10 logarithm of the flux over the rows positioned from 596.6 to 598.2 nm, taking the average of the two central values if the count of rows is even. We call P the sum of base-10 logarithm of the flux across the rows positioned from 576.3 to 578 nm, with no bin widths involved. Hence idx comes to 6.13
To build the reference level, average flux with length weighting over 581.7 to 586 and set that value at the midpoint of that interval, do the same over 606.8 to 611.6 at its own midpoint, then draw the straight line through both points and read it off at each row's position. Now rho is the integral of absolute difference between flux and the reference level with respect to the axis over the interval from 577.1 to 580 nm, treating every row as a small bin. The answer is 0.7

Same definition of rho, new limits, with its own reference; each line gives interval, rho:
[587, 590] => 7.3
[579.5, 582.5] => 1.4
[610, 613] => 1.6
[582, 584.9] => 0.5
